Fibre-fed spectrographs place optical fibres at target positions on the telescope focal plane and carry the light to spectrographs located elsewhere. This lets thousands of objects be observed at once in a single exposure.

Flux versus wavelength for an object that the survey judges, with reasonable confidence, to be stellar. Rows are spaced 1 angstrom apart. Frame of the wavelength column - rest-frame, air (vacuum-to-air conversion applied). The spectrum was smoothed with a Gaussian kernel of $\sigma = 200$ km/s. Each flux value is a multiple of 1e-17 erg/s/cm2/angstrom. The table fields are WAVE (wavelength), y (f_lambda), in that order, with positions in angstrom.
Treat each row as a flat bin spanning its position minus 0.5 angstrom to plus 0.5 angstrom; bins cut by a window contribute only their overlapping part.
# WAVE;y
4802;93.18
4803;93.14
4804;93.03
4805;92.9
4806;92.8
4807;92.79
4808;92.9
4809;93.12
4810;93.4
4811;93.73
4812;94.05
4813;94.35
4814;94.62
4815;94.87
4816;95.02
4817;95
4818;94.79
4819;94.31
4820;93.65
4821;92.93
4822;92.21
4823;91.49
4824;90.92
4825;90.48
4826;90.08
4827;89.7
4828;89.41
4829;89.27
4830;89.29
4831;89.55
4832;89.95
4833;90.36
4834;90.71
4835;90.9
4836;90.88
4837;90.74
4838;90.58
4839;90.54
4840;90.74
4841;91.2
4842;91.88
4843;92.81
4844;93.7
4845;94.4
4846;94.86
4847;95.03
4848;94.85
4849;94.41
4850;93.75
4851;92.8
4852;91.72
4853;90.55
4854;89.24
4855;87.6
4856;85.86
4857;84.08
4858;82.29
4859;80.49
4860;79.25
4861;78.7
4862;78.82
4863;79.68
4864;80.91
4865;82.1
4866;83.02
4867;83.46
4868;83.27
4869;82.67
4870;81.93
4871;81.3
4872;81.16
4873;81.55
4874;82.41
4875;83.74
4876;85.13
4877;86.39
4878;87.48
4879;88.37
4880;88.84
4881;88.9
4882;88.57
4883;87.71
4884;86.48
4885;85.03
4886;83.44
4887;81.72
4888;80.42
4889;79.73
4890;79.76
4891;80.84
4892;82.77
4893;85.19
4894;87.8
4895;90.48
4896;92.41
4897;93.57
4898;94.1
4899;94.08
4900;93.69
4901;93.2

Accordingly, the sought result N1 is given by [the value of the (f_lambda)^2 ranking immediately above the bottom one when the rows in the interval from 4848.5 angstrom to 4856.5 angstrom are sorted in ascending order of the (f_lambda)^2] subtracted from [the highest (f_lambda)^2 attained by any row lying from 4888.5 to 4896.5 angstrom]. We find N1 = 866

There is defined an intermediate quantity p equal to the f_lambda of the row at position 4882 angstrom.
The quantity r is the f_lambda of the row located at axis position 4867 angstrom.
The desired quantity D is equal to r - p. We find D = -5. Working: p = 88.57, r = 83.46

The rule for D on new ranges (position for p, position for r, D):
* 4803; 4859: -13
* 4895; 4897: 3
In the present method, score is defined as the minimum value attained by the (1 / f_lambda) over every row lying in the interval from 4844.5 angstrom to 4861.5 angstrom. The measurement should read 0.0105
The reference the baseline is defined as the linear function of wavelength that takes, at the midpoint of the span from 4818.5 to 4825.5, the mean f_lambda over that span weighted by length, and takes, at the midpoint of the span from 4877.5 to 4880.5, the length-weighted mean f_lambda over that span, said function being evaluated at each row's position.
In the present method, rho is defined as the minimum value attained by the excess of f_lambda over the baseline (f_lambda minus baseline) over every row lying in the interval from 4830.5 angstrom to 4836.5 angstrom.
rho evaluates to -2.1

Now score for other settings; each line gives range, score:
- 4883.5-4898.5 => 0.0106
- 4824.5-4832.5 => 0.0111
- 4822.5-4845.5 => 0.0106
